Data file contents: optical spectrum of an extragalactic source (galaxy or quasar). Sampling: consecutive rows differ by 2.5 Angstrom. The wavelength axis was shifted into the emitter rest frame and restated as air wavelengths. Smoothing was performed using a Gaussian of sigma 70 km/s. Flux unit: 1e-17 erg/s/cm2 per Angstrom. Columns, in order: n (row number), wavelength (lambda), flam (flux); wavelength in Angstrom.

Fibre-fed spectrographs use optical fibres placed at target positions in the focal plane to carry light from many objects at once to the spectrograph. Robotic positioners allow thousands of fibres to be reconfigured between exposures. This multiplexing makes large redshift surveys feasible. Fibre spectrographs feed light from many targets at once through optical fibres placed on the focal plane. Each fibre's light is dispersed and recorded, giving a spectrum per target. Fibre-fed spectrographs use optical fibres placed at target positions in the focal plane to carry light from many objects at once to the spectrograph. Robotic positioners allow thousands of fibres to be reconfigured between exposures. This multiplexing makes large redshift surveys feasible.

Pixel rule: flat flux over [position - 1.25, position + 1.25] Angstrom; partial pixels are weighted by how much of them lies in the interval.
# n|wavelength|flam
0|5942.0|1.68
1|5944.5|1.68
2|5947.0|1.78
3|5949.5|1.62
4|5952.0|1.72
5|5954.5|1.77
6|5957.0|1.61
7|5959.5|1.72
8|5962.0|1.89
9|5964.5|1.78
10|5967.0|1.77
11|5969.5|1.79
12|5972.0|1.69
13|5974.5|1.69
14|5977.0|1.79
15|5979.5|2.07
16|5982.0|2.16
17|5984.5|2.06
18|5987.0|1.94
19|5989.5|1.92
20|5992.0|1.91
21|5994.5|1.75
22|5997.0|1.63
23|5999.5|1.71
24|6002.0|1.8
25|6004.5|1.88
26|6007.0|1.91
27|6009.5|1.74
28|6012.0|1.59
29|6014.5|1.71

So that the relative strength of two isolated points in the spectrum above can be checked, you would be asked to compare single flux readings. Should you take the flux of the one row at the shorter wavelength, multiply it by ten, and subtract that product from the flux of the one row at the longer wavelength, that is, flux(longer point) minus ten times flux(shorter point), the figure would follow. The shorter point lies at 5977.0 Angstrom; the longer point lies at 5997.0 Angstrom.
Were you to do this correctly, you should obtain -16.3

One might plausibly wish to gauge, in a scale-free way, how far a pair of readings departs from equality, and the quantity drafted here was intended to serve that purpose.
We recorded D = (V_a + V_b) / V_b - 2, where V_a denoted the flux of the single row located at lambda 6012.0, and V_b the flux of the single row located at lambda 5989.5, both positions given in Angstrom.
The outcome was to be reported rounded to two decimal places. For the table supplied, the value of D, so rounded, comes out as -0.17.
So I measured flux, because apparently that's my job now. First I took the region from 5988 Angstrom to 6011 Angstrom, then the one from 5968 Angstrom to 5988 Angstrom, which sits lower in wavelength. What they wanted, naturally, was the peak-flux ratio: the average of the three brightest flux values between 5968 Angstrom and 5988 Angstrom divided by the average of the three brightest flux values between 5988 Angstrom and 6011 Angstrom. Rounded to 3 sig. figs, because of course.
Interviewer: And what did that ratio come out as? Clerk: 1.10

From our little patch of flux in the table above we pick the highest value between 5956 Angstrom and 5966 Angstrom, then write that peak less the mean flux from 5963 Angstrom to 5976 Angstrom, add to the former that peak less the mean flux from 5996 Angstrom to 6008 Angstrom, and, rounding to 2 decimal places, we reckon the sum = 0.25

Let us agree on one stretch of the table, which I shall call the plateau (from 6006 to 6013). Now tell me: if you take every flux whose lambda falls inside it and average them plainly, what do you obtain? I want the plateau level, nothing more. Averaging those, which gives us 1.75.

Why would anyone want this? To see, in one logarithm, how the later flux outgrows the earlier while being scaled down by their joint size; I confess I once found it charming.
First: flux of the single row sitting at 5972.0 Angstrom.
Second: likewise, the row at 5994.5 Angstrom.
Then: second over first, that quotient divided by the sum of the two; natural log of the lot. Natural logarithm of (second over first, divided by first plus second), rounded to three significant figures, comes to -1.20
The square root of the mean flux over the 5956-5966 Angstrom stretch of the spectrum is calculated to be 1.32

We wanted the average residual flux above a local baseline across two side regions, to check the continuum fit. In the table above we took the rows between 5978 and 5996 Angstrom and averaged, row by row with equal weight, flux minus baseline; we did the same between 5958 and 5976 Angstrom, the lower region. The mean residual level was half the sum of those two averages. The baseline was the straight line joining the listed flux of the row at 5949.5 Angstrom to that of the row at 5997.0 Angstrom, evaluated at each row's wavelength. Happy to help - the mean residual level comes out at 0.24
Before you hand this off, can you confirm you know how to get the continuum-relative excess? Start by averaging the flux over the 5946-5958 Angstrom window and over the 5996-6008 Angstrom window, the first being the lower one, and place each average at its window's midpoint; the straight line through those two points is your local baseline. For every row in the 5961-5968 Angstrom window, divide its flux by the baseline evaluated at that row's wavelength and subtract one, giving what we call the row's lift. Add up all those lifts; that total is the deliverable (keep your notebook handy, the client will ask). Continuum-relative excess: 0.16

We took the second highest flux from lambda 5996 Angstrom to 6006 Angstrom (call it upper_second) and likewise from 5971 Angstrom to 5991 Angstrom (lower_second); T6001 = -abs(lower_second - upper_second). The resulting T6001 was -0.27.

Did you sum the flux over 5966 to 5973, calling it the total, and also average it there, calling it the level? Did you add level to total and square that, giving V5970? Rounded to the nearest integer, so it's 49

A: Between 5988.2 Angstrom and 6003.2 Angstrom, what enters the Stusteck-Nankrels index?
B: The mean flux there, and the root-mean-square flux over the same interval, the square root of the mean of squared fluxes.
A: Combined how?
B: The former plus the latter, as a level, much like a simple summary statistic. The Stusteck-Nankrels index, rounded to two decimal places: 3.58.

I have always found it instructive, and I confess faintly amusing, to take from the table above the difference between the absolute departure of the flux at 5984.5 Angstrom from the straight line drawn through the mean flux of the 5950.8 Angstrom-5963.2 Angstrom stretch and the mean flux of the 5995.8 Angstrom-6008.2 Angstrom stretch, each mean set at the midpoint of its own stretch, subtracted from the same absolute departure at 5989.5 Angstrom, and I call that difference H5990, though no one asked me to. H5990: -0.14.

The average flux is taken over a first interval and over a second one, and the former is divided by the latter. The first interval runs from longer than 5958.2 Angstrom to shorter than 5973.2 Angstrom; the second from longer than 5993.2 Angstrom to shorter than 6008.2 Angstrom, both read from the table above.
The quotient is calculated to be 1.00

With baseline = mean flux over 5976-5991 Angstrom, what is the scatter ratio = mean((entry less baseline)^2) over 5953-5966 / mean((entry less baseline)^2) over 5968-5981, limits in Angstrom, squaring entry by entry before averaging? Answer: 1.2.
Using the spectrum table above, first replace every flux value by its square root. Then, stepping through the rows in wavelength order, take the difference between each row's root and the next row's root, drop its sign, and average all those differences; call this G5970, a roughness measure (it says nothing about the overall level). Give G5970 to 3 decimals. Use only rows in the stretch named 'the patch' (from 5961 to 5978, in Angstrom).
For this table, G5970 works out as 0.021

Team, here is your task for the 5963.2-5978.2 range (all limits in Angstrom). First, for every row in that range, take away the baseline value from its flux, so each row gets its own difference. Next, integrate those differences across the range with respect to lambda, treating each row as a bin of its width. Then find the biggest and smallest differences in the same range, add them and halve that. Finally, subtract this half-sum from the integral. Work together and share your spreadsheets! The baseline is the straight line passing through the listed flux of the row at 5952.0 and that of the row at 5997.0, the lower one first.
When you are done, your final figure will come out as 1.0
